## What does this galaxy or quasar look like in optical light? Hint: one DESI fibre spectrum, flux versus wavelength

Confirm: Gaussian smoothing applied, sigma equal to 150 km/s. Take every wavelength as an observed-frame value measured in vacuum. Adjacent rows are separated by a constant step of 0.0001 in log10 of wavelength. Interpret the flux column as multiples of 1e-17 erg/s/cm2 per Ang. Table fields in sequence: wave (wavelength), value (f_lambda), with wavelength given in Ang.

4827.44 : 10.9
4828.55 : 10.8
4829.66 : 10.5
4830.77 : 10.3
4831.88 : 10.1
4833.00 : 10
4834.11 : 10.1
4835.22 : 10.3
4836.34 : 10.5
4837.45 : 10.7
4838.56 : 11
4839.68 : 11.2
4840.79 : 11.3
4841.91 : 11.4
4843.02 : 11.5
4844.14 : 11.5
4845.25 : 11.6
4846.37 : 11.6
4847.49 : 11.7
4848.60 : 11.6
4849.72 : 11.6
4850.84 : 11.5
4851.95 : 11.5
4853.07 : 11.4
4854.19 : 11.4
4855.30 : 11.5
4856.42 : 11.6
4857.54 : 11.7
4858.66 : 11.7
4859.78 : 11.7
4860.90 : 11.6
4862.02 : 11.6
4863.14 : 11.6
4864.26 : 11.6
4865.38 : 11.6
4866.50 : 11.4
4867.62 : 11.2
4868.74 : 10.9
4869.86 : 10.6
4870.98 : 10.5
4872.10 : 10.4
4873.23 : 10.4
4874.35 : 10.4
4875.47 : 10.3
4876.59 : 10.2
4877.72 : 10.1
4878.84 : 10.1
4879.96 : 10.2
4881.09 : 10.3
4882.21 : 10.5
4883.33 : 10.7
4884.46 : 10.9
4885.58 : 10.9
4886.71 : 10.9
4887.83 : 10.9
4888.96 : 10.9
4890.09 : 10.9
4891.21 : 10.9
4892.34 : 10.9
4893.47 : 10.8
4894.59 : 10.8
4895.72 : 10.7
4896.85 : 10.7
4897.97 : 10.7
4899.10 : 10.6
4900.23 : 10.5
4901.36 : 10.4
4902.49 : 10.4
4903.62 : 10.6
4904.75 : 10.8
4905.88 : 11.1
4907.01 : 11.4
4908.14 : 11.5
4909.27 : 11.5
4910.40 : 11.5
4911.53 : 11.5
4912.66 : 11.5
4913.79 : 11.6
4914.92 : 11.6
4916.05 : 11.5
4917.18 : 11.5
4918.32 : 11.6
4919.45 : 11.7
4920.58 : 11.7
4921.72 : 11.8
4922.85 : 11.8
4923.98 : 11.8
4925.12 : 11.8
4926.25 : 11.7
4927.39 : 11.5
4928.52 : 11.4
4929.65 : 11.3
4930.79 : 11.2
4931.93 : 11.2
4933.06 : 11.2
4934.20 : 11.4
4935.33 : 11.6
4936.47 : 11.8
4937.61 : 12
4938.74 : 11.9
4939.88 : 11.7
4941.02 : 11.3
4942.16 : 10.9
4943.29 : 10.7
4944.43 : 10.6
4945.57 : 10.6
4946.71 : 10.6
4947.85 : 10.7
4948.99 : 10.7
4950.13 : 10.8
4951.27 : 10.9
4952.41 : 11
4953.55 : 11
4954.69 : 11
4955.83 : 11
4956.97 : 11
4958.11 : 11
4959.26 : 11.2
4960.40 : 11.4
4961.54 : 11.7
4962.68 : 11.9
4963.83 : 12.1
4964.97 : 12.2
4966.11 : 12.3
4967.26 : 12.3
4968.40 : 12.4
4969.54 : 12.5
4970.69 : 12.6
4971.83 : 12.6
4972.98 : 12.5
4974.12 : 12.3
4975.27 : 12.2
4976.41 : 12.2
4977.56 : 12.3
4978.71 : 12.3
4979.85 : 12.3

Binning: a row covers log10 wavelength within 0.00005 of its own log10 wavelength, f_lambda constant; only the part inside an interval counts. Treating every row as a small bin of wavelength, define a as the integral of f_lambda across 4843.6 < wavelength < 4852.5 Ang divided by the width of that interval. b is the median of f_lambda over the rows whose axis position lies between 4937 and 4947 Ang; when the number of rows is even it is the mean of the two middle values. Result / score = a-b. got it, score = 0.7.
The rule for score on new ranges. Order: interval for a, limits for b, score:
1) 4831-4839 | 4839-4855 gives -1.1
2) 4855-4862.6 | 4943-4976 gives 0.4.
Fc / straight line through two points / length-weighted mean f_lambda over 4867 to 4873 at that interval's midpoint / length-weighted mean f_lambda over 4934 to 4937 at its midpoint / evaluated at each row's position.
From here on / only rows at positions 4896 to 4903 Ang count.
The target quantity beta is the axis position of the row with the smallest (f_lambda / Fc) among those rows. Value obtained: 4902.49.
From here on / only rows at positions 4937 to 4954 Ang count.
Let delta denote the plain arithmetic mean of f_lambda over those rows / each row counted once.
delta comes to 11.0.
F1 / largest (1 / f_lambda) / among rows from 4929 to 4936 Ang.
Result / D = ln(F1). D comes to -2.416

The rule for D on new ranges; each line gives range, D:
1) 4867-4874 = -2.342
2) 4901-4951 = -2.342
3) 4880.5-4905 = -2.332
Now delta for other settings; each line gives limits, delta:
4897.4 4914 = 11.0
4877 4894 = 10.7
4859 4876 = 11.1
